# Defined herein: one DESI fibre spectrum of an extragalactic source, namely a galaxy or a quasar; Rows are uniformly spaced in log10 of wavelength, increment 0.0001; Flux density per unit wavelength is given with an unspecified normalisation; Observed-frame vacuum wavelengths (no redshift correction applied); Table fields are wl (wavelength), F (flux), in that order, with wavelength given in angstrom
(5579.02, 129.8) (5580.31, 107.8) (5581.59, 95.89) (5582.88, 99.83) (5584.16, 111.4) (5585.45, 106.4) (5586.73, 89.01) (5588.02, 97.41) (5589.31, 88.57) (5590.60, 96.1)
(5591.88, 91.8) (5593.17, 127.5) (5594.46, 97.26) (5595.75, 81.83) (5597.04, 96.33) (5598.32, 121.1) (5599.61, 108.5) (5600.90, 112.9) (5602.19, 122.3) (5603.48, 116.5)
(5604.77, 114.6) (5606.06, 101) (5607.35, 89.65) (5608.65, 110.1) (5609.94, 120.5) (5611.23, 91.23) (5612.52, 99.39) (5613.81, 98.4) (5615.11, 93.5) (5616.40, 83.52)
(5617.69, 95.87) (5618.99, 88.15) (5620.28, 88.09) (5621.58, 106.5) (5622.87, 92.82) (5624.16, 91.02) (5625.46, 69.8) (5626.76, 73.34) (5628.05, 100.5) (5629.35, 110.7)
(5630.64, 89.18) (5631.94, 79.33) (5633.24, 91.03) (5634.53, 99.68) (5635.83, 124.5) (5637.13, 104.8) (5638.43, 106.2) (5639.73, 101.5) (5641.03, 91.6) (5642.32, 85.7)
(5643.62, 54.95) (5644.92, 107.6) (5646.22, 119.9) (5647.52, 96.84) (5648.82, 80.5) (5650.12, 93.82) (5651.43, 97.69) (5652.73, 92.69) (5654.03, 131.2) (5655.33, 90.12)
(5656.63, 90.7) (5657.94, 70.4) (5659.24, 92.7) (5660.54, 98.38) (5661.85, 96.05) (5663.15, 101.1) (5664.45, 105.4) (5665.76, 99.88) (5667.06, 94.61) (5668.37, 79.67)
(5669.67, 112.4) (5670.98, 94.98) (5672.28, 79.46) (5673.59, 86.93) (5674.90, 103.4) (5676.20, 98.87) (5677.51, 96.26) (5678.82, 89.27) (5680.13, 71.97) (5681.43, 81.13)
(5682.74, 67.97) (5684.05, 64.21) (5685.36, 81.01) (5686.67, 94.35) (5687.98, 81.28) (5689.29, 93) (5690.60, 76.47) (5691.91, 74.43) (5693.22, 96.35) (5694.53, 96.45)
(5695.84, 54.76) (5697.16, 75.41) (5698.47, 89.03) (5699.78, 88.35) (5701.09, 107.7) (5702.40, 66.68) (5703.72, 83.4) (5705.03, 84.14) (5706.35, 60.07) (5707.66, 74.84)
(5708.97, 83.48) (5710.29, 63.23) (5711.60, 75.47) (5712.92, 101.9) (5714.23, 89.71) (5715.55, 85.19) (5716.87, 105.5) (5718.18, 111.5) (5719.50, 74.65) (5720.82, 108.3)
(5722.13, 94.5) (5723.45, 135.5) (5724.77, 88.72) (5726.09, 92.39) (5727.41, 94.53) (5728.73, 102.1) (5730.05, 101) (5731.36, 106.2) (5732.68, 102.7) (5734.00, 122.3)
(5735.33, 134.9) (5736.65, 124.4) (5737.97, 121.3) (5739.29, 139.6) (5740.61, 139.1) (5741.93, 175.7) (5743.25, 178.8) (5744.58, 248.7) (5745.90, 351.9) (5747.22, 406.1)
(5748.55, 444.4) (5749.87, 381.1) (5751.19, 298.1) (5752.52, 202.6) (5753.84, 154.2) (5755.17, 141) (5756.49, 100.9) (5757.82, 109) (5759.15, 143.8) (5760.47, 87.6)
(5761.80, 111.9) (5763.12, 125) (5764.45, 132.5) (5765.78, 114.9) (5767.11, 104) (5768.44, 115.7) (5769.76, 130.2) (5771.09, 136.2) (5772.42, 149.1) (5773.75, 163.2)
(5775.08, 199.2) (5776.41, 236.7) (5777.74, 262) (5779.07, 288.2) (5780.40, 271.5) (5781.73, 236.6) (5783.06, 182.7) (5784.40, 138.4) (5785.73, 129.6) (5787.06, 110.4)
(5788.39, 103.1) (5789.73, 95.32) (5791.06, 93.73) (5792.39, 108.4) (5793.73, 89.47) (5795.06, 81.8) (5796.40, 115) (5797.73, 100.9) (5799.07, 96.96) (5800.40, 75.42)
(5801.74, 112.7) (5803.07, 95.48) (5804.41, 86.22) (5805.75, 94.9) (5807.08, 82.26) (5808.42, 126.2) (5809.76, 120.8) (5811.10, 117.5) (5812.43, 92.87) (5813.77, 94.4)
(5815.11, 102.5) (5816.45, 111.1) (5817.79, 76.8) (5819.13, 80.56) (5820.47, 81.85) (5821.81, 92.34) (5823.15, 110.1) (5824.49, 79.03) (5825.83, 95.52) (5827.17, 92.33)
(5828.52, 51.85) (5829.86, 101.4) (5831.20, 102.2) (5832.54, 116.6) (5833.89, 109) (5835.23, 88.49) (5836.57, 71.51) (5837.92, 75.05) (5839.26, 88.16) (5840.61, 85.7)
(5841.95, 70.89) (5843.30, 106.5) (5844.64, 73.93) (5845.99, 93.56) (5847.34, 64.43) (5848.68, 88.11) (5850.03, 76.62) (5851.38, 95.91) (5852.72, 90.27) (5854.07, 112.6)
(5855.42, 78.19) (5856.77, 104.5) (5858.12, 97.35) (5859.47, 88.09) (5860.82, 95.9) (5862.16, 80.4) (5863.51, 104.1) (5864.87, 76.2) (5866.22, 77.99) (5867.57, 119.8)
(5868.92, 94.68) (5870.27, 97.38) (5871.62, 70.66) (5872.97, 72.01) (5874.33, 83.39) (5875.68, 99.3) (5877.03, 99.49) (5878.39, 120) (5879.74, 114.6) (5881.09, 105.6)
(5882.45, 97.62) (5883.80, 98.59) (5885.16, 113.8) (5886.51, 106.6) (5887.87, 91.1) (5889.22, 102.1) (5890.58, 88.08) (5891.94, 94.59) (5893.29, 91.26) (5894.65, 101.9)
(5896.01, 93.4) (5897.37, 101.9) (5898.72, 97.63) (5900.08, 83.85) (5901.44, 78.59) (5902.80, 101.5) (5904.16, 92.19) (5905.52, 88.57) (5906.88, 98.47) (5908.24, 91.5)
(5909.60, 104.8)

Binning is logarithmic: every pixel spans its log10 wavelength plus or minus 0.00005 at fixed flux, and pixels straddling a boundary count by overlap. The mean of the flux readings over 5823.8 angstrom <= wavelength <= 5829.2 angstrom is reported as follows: 80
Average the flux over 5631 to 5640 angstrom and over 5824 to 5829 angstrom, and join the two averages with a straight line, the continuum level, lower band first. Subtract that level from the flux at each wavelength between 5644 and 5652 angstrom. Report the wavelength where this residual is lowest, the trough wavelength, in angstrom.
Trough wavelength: 5648.82 angstrom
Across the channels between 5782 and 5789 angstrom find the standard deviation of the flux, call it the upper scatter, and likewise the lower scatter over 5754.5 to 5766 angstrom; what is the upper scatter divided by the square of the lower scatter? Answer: 0.090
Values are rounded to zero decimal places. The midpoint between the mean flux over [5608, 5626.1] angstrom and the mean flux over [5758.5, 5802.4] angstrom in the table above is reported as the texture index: 118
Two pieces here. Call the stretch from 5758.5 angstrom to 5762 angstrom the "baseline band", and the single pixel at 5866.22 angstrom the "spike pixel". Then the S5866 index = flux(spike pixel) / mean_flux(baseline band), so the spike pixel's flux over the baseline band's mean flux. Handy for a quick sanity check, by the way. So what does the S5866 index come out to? 0.68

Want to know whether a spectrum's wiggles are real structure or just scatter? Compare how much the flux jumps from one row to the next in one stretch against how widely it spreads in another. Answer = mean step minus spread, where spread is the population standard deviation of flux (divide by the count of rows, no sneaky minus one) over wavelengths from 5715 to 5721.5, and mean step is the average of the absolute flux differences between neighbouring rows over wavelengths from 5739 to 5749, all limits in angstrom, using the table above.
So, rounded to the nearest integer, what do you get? 29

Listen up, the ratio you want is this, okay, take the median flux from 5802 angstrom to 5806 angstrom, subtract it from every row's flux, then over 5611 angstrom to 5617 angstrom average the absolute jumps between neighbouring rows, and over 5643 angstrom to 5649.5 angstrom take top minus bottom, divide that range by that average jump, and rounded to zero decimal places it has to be 11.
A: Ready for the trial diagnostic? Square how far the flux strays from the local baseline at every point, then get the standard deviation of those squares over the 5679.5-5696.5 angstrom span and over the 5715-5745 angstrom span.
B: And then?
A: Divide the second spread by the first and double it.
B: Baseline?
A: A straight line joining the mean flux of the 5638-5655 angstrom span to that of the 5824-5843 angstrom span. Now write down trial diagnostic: 23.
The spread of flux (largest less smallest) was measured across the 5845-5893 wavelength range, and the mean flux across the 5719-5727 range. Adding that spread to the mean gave 155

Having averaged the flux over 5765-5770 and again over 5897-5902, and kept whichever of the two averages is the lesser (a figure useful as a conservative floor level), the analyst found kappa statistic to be 90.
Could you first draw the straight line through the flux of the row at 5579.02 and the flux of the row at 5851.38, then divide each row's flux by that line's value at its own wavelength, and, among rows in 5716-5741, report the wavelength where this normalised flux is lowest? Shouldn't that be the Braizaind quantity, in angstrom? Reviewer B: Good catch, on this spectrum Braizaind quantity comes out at 5719.50 angstrom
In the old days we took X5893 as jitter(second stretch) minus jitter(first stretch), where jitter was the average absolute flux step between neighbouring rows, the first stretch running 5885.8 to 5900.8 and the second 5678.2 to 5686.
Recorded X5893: 2.4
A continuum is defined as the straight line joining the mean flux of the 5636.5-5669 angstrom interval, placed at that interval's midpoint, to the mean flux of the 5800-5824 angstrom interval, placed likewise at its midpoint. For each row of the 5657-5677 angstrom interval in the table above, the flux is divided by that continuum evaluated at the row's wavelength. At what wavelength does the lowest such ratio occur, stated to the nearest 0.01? 5657.94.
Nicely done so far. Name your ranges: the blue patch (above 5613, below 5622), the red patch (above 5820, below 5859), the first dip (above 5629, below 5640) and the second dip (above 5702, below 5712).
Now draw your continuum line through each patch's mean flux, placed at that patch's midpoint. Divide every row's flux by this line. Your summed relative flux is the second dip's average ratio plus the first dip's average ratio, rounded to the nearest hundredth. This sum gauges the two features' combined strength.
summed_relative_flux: 1.89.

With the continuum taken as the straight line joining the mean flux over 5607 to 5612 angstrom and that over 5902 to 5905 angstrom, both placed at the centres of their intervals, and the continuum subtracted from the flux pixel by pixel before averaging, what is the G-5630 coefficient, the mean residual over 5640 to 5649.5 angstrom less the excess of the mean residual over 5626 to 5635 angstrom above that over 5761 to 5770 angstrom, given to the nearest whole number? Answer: 19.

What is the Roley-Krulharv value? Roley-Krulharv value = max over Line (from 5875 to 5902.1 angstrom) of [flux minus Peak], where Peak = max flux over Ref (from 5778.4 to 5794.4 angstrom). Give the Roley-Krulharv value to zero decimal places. -168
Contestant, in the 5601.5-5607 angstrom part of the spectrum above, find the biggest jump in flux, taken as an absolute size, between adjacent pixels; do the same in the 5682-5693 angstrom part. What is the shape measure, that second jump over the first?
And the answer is 1.2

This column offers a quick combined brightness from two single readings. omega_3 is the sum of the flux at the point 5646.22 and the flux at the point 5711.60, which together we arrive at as 195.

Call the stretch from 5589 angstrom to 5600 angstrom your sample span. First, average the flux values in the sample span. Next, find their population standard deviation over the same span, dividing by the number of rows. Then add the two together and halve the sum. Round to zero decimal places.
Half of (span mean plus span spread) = 58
